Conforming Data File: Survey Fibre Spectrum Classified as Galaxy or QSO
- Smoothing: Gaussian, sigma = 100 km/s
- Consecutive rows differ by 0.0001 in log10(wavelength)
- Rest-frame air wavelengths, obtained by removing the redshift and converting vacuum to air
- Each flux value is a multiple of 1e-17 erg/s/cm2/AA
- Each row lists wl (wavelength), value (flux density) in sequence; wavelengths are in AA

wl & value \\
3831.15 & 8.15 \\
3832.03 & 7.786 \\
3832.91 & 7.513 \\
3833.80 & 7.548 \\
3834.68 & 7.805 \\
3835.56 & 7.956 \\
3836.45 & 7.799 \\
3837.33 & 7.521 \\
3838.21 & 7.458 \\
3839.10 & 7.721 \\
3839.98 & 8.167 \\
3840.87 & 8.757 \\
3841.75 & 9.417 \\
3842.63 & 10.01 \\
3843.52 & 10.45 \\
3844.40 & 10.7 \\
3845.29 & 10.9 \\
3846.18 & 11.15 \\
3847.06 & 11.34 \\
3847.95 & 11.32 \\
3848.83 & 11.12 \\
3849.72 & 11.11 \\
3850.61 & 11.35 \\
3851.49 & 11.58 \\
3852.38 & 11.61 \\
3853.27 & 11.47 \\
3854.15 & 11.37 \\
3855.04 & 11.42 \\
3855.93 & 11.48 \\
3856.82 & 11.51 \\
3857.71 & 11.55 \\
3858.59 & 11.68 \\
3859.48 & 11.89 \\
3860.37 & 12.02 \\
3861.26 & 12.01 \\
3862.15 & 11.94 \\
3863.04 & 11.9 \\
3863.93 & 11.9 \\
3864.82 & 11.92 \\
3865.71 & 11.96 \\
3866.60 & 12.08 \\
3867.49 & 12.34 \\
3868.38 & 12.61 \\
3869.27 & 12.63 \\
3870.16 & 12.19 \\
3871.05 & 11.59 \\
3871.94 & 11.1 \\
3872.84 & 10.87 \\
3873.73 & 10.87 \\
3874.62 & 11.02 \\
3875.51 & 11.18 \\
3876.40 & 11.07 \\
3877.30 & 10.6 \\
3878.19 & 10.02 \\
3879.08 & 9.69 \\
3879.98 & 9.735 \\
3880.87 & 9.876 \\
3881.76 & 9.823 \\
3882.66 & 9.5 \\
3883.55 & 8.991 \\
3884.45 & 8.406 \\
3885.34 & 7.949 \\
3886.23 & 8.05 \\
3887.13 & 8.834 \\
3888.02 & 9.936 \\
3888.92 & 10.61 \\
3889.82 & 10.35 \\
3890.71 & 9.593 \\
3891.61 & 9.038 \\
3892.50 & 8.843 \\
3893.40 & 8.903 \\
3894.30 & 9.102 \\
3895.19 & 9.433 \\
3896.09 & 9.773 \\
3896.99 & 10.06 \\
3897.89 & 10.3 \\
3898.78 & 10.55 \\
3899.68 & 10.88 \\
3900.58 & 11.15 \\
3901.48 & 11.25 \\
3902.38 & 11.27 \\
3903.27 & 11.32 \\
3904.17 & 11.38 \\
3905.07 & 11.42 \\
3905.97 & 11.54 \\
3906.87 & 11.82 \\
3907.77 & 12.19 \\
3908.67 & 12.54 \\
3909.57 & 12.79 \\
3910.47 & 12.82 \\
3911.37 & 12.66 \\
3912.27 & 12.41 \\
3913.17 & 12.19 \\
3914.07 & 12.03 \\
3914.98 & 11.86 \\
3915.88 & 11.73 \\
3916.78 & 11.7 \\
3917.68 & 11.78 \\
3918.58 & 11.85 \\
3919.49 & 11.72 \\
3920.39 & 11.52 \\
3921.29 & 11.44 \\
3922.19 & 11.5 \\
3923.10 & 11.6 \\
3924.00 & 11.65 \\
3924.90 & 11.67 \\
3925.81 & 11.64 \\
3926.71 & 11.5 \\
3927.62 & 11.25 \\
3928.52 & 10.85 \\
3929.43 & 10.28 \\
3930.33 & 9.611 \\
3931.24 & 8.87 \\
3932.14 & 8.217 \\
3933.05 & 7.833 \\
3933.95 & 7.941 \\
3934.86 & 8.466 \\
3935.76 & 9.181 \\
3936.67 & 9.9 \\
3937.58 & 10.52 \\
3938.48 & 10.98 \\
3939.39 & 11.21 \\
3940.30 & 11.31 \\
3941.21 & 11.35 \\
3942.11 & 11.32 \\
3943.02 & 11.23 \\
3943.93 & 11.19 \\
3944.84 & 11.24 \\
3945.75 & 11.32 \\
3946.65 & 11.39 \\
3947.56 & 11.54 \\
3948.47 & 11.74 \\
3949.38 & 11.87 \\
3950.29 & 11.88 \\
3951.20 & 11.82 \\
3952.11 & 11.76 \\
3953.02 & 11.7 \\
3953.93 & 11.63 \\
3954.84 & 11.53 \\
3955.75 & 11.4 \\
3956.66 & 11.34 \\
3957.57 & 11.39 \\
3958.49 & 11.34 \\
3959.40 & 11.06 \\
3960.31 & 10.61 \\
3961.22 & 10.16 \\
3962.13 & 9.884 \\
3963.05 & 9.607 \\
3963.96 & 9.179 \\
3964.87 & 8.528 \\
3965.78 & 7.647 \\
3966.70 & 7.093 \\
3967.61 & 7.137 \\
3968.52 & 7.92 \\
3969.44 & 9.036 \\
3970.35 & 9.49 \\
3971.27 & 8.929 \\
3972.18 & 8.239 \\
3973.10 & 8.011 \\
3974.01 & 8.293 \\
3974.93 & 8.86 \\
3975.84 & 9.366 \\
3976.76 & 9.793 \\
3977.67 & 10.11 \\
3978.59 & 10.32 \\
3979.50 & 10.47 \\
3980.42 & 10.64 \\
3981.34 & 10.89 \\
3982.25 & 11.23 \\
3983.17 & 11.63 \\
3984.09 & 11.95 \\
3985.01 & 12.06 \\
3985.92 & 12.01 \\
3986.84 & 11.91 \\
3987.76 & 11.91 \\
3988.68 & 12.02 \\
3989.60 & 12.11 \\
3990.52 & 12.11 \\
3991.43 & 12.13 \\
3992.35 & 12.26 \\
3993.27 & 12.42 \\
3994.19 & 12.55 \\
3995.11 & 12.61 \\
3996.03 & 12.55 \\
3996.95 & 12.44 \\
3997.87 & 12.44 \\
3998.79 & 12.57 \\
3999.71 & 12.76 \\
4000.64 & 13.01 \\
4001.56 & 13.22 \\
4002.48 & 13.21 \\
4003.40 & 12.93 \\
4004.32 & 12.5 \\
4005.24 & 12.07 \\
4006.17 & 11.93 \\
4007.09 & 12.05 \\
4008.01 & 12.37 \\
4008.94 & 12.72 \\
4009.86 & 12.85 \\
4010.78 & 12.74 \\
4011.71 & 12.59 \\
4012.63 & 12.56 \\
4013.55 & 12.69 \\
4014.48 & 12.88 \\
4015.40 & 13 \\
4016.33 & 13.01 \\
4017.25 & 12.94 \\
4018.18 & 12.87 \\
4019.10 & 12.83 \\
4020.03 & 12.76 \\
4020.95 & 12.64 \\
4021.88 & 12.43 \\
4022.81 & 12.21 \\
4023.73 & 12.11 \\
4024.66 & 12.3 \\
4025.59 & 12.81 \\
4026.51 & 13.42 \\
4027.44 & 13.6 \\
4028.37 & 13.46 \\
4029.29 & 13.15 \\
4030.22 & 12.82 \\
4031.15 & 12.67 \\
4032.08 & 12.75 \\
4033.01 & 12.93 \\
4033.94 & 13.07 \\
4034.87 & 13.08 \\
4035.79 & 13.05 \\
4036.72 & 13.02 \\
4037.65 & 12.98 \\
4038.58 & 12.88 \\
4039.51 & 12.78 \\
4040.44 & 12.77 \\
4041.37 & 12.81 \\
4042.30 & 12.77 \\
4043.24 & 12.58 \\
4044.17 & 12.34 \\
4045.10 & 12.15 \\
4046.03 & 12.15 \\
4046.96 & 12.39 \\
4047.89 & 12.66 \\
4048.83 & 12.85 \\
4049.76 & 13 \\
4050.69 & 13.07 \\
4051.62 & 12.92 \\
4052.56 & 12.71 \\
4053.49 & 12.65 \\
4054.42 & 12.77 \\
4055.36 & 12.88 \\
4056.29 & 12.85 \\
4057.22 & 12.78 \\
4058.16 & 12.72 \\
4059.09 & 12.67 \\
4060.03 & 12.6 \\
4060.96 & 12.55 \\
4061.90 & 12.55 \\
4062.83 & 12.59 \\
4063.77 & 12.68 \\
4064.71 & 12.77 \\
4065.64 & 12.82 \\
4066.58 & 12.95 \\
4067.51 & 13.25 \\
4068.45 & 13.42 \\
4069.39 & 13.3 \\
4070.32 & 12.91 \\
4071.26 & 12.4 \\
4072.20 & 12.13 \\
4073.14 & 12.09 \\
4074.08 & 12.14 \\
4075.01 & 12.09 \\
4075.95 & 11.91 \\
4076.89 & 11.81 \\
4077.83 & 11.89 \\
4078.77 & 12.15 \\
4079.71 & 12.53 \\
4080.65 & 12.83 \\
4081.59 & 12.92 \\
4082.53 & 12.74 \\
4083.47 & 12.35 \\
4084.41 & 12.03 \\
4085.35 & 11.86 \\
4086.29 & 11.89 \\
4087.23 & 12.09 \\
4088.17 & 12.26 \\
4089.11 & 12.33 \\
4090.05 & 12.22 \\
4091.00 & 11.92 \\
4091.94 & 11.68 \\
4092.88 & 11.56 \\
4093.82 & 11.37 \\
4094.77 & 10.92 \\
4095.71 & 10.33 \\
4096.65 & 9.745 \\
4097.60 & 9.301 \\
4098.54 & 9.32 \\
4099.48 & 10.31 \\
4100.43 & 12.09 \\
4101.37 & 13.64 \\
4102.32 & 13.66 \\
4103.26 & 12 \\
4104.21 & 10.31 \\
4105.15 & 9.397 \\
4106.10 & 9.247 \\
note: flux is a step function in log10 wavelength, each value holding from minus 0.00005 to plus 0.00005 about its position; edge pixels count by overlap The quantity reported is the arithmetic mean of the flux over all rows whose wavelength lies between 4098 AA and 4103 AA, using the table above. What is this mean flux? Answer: 11.8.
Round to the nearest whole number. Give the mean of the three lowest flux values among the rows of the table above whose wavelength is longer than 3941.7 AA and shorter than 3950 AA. 11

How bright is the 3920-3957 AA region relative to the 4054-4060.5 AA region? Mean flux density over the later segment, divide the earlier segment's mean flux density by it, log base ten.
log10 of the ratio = -0.069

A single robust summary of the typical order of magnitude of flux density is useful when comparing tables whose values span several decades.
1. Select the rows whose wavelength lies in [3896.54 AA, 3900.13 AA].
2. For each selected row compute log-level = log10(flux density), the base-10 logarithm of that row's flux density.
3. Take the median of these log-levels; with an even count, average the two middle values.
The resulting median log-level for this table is 1.02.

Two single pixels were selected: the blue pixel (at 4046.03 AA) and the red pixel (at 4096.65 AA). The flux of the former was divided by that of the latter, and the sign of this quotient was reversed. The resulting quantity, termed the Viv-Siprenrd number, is -1.2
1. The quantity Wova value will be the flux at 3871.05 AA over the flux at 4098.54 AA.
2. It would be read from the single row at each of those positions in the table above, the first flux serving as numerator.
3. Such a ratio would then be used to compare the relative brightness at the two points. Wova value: 1.24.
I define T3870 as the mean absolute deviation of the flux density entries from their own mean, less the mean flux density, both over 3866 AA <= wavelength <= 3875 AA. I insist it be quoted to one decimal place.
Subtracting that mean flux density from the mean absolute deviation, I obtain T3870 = -11.1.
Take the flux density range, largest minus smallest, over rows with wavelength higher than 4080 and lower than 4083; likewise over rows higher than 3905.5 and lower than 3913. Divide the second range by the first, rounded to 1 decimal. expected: 7.1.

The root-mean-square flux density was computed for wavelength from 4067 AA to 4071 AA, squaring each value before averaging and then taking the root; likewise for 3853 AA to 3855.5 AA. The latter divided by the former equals 0.86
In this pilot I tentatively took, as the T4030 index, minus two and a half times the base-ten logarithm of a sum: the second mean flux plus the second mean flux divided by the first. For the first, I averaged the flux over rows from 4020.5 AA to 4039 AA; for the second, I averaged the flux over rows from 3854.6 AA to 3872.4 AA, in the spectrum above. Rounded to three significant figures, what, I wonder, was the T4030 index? -2.77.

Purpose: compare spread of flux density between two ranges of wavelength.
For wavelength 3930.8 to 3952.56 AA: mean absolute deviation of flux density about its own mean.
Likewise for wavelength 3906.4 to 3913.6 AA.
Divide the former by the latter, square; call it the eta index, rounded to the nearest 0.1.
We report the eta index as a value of 17.4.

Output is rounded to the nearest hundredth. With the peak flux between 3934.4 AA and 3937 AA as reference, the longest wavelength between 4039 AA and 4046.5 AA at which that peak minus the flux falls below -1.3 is 4046.03 AA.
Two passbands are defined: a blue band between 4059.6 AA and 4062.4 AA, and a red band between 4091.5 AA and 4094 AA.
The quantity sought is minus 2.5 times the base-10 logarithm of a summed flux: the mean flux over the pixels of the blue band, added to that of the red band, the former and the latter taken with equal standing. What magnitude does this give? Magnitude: -3.46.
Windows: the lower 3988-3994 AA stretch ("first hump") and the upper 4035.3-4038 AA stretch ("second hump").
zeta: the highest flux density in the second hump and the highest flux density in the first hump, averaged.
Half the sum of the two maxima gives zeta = 12.7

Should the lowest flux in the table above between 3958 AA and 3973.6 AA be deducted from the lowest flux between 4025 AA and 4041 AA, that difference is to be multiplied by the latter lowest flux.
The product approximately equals 71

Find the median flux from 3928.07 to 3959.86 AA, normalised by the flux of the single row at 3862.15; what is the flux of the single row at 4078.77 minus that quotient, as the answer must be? 11.2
